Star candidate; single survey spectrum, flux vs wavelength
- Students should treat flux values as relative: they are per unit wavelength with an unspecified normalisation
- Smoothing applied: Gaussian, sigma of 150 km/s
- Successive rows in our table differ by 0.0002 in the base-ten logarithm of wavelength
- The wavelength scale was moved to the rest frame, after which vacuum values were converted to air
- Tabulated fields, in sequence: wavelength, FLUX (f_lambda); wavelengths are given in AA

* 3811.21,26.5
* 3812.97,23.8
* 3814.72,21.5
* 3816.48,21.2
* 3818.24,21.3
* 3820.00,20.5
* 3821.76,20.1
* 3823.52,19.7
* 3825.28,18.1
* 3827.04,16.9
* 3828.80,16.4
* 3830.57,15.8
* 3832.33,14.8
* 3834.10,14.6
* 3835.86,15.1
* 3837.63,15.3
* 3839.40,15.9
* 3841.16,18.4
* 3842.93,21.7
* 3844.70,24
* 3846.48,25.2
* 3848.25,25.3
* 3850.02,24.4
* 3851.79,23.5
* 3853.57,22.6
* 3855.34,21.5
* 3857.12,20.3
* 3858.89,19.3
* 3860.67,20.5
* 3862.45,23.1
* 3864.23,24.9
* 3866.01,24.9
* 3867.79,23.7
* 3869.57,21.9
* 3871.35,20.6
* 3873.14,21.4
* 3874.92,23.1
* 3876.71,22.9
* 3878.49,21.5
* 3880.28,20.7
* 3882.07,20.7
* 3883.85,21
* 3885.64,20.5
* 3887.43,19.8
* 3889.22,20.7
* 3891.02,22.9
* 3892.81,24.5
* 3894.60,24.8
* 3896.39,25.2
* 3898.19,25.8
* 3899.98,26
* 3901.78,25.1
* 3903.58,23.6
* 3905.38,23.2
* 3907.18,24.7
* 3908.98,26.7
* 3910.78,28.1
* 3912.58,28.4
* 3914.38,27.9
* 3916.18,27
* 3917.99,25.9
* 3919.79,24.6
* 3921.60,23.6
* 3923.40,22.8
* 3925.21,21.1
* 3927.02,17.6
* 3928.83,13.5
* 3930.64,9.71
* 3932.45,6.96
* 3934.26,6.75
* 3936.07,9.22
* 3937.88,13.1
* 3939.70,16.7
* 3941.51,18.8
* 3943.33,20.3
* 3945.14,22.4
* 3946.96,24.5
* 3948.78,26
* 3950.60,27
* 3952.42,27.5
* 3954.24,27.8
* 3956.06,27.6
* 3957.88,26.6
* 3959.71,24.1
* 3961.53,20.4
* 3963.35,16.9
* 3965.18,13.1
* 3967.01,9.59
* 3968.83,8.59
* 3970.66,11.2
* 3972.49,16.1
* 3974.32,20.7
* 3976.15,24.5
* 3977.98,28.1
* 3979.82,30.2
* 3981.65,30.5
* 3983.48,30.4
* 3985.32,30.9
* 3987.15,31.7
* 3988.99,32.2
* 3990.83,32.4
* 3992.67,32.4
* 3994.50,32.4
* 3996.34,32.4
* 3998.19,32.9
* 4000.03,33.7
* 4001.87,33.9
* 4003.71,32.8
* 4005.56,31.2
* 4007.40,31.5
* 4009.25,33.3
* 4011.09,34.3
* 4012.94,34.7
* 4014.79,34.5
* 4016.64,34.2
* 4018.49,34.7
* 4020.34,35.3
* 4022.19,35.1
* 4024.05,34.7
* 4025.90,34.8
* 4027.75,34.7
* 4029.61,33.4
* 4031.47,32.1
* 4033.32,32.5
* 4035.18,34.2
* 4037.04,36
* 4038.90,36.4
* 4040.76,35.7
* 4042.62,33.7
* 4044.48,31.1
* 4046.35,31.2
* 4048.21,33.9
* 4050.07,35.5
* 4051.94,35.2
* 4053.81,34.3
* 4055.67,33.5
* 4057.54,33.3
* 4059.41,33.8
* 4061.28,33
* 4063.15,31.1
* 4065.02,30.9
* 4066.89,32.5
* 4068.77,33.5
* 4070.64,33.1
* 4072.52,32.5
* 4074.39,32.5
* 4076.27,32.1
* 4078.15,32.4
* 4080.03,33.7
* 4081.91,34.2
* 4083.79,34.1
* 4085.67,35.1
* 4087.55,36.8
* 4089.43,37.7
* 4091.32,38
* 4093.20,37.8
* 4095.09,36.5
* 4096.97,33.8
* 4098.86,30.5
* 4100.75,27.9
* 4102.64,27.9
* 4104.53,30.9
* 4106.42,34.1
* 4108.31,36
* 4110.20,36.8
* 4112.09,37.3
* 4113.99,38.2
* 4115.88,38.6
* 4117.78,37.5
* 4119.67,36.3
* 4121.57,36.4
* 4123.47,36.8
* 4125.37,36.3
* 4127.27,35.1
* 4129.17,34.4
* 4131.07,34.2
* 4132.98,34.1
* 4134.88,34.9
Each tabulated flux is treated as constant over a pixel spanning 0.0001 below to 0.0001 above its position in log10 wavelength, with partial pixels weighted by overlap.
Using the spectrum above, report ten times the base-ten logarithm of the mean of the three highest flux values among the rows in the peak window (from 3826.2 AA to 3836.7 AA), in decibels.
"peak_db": 12.1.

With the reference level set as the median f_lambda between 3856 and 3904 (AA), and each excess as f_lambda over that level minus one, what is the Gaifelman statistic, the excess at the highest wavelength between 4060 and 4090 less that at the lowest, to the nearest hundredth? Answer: 0.21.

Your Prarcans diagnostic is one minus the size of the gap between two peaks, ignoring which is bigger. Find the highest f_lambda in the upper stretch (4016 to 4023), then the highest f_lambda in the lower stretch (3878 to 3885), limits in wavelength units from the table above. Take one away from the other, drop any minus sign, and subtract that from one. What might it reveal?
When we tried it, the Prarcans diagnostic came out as -12.8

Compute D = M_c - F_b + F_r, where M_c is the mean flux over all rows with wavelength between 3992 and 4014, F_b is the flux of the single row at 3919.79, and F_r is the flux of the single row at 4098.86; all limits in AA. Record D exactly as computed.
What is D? 38.9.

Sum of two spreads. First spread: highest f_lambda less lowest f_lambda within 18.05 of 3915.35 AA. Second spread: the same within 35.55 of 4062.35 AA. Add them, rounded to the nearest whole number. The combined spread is 29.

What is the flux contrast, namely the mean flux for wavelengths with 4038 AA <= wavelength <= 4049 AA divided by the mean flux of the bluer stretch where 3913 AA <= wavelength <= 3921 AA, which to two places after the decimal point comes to 1.28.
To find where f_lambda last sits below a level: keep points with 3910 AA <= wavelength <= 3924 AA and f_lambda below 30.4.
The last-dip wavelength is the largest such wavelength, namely 3923.40 AA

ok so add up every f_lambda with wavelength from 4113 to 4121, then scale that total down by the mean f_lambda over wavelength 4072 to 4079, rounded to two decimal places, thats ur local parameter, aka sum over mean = 4.65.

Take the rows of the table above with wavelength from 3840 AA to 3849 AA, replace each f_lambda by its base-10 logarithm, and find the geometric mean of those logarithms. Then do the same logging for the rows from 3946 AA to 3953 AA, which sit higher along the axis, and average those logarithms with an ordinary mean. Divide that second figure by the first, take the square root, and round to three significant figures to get 1.02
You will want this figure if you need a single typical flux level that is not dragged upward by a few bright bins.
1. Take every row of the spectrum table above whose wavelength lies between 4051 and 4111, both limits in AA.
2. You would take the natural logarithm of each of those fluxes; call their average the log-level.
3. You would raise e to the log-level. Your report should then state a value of 34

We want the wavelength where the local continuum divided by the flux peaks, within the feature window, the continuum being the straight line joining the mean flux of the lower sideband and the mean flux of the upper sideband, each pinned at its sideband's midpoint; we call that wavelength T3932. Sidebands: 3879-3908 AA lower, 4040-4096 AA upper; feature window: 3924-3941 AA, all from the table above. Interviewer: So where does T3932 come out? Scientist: 3934.26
